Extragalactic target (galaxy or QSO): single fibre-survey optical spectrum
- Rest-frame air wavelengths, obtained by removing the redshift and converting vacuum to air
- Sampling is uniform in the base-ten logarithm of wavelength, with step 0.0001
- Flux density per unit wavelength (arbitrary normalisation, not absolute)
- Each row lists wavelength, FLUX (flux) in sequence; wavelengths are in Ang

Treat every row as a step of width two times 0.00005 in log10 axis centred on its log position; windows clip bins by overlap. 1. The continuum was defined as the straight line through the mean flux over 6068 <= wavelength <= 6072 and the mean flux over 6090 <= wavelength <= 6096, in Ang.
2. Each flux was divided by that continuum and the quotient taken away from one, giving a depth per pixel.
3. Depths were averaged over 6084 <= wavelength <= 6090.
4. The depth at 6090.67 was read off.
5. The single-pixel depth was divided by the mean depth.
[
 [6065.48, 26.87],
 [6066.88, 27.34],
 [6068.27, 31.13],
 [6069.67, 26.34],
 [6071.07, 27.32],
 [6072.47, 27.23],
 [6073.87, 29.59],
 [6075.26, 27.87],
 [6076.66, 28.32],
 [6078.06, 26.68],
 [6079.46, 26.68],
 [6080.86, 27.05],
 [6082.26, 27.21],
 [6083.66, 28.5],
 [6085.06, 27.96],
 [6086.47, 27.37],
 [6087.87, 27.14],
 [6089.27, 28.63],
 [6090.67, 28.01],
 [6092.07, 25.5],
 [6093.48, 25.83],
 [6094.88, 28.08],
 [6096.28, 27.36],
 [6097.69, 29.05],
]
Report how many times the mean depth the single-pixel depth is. 2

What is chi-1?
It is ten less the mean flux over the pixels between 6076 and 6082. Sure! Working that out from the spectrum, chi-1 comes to -17.2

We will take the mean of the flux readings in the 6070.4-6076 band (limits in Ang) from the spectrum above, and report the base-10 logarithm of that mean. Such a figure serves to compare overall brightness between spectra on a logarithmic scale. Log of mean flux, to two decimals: 1.45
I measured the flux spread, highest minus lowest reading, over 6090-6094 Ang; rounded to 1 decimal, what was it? 2.5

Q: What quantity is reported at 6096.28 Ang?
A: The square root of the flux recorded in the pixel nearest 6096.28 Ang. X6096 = 5.231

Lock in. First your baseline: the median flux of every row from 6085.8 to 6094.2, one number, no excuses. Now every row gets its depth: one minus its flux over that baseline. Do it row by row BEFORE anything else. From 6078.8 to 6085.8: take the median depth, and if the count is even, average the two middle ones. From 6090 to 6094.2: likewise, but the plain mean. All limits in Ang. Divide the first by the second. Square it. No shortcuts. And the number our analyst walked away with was 0.0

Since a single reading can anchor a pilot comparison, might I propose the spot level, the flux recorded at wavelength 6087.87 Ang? 27.14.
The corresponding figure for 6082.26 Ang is 27.21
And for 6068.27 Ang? 31.13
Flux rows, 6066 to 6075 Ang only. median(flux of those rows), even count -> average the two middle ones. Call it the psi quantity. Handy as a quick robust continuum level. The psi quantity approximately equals 27.3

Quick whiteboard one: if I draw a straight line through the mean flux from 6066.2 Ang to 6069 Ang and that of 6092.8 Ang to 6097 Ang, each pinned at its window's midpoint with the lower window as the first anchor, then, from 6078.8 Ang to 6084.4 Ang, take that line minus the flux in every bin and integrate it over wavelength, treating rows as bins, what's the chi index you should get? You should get 4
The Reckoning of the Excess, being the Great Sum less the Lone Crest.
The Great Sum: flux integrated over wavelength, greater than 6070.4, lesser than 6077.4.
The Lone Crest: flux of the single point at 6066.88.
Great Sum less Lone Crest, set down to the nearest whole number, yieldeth 169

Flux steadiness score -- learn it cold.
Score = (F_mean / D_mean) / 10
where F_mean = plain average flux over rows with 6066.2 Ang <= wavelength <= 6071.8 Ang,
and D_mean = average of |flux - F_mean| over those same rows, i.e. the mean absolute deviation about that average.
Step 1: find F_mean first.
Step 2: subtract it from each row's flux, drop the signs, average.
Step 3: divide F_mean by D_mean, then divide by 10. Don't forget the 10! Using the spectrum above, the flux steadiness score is 1.8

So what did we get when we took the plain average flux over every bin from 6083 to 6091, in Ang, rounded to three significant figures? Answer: 27.9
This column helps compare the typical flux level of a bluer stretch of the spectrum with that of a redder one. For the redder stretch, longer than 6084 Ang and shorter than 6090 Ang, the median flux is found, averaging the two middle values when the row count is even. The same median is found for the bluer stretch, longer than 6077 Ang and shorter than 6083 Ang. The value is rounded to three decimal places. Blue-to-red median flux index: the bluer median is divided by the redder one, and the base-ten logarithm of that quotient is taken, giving -0.013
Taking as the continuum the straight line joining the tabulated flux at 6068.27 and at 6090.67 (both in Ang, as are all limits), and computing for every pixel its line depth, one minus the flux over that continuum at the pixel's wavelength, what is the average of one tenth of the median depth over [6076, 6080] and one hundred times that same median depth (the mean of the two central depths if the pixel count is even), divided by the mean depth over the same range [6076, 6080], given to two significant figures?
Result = 57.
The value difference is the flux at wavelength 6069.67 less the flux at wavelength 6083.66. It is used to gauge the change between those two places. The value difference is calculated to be -2.2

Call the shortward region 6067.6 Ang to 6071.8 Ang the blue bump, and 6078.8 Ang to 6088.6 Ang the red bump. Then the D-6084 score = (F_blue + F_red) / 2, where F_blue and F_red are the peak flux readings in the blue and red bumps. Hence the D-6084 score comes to 29.8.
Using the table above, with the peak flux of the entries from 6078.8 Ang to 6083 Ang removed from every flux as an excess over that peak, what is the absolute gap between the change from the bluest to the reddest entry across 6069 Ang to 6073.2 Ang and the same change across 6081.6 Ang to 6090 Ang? 0.5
